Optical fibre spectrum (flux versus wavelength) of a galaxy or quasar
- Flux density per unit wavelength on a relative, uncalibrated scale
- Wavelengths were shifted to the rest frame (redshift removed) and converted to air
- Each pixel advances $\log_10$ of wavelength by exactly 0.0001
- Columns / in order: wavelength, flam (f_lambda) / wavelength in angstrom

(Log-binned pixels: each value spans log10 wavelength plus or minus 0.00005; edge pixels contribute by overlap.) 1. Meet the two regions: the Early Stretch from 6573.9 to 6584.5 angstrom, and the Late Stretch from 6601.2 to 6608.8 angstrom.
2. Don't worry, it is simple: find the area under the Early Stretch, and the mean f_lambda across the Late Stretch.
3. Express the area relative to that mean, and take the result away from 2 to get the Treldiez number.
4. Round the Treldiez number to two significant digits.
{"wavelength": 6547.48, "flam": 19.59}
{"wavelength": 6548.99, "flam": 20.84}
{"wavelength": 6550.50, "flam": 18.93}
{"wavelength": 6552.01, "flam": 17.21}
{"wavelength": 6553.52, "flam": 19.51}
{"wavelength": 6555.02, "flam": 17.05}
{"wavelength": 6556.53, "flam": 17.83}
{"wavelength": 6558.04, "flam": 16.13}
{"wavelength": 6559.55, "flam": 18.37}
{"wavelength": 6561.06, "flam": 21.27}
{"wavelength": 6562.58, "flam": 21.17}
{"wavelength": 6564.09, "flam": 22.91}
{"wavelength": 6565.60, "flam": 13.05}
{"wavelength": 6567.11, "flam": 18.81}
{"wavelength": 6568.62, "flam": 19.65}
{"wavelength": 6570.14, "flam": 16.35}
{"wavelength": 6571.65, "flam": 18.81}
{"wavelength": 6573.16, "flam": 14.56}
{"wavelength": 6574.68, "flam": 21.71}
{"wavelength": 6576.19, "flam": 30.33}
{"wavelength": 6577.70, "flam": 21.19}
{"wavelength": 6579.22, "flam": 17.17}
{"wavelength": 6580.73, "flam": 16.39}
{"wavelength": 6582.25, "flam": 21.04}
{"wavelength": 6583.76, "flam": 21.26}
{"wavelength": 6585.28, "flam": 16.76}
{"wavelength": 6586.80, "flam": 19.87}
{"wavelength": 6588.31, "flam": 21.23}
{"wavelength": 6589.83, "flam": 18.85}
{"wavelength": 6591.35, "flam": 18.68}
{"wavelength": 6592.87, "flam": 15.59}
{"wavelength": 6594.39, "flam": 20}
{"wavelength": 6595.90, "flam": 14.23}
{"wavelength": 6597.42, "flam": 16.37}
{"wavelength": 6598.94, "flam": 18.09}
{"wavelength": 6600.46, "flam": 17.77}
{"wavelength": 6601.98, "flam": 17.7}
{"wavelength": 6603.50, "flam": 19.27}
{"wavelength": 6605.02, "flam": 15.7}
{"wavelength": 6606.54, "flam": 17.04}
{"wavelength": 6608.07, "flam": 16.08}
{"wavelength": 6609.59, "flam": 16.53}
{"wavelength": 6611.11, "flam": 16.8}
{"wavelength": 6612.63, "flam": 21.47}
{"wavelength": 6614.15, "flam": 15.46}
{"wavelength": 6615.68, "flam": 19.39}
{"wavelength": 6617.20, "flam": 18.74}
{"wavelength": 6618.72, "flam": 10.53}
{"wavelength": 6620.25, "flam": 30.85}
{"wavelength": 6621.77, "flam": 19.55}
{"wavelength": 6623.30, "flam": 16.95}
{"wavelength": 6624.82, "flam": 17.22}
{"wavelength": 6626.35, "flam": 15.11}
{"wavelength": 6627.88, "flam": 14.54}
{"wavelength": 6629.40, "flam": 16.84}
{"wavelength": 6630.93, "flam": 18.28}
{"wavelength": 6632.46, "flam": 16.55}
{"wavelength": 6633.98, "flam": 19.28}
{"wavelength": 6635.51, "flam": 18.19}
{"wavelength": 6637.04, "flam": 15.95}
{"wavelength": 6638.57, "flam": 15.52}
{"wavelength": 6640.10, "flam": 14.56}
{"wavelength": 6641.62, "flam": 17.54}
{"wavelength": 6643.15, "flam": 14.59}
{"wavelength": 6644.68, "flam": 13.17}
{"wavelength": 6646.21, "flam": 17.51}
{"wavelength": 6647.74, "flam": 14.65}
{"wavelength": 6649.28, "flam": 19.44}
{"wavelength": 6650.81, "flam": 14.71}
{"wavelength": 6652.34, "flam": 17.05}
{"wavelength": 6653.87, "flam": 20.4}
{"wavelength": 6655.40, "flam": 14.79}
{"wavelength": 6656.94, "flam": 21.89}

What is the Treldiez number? -11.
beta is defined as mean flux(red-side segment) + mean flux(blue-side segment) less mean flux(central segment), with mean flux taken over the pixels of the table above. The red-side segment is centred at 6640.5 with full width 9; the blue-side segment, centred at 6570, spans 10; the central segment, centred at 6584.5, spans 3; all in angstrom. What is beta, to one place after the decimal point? 13.8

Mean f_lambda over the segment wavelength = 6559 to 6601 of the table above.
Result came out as 19.0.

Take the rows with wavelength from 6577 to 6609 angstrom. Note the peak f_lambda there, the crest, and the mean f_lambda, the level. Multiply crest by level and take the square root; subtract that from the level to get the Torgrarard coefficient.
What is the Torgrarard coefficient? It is -2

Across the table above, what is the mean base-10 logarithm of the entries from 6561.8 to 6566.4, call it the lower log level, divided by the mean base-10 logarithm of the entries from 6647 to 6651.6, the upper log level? 1.05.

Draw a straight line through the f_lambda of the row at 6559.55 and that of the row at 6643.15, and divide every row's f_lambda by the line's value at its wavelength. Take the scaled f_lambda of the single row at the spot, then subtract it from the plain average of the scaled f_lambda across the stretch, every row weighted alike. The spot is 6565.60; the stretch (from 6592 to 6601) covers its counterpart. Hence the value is 0.30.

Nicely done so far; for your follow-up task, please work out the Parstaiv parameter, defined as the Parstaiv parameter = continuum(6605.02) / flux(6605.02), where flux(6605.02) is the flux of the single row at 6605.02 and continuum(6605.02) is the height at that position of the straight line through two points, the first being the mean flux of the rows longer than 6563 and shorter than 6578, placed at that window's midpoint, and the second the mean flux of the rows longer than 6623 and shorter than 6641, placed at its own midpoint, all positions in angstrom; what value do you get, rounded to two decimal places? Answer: 1.14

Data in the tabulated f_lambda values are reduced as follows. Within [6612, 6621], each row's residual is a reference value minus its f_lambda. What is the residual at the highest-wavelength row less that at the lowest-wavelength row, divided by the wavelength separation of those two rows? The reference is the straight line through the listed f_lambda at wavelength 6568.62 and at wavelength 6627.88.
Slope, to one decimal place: -1.3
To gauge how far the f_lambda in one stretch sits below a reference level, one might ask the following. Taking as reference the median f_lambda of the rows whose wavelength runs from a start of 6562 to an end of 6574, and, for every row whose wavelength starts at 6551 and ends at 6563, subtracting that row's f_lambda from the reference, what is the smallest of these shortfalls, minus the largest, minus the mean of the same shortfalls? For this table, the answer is -5.4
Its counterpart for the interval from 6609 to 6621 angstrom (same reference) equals -20.4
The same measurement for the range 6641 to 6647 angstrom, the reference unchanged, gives -7.5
